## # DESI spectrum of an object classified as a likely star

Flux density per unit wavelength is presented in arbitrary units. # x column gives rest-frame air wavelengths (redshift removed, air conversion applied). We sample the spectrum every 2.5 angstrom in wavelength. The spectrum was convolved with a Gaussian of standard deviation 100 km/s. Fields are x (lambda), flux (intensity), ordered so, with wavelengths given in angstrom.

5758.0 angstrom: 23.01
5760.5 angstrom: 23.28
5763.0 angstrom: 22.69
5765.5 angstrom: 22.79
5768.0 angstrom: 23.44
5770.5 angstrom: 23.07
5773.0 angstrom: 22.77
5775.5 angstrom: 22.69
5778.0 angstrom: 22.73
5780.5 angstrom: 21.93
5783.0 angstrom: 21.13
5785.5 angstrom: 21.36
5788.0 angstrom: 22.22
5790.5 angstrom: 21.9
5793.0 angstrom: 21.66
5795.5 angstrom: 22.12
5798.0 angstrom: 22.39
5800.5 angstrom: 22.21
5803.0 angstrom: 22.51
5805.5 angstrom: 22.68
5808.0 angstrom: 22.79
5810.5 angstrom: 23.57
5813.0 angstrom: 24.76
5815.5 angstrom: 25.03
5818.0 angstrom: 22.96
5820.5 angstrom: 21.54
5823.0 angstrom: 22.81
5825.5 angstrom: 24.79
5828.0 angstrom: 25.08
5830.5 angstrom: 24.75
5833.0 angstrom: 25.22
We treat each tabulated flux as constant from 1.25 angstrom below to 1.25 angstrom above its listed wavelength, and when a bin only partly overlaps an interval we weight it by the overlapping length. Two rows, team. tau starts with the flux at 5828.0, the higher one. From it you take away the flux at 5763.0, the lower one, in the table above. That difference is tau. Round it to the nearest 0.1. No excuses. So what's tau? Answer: 2.4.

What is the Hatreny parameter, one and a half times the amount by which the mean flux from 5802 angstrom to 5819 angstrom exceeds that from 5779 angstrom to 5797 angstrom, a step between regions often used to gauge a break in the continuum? 2.57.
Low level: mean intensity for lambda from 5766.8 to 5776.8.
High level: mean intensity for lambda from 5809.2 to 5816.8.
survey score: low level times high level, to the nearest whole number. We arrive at 562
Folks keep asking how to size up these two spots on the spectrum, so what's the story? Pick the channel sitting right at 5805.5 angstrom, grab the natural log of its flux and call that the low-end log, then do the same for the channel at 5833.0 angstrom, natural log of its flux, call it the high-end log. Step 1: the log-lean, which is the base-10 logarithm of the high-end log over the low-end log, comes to 0.015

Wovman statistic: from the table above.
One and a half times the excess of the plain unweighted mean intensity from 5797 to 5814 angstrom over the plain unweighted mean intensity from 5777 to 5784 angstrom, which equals 1.6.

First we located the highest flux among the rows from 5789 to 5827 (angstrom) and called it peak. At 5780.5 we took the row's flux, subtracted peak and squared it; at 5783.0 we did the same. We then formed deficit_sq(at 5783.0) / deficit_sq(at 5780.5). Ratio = 1.6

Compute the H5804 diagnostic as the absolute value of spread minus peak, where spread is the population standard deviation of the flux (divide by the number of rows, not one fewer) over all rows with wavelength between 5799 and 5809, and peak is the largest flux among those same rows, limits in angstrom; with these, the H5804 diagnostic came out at 22.6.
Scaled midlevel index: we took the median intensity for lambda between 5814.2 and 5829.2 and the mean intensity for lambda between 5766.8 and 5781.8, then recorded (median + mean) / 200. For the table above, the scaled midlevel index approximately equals 0.233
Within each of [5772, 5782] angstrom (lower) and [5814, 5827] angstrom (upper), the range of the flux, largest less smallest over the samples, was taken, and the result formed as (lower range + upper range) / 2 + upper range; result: 5.7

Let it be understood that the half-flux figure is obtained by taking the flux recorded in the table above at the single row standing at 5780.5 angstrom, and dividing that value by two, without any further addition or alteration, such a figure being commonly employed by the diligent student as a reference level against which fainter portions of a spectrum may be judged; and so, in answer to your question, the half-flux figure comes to 11.0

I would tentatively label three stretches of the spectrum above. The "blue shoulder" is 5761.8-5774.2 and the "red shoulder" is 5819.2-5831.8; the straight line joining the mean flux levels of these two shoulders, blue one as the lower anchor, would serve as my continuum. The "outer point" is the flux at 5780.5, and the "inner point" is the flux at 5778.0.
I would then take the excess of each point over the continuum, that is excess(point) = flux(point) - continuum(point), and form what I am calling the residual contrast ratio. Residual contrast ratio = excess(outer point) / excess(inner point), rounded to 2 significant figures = 3.3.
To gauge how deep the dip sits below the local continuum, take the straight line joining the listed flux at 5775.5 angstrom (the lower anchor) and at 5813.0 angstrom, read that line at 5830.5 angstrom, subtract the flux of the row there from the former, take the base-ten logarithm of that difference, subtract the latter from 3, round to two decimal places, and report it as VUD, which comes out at 3.01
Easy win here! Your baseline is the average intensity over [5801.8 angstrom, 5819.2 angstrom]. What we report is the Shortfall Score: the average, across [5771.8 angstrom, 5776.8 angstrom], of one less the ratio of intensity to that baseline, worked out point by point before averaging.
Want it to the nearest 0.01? 0.03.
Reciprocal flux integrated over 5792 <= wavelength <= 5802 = 0.45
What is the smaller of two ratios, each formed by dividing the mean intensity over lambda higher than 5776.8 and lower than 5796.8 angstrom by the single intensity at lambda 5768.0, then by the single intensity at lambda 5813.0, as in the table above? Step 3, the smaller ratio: 0.884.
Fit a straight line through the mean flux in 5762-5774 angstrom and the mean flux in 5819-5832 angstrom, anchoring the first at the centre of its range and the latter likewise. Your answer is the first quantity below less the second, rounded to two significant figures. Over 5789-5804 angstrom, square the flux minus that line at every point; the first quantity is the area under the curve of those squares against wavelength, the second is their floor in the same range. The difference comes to 23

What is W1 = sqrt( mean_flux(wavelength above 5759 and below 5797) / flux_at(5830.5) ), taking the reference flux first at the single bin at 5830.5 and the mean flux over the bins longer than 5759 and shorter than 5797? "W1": 0.951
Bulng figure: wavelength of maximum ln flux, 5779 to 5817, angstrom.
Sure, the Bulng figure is 5815.5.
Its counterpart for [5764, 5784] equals 5768.0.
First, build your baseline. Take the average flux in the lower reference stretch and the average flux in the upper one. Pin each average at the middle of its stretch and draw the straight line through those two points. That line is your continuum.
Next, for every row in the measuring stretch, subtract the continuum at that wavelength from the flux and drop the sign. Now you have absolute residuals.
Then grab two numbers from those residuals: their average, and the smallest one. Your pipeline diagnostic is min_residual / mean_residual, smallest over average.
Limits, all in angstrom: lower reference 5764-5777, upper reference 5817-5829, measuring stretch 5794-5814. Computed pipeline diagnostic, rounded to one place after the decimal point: 0.3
